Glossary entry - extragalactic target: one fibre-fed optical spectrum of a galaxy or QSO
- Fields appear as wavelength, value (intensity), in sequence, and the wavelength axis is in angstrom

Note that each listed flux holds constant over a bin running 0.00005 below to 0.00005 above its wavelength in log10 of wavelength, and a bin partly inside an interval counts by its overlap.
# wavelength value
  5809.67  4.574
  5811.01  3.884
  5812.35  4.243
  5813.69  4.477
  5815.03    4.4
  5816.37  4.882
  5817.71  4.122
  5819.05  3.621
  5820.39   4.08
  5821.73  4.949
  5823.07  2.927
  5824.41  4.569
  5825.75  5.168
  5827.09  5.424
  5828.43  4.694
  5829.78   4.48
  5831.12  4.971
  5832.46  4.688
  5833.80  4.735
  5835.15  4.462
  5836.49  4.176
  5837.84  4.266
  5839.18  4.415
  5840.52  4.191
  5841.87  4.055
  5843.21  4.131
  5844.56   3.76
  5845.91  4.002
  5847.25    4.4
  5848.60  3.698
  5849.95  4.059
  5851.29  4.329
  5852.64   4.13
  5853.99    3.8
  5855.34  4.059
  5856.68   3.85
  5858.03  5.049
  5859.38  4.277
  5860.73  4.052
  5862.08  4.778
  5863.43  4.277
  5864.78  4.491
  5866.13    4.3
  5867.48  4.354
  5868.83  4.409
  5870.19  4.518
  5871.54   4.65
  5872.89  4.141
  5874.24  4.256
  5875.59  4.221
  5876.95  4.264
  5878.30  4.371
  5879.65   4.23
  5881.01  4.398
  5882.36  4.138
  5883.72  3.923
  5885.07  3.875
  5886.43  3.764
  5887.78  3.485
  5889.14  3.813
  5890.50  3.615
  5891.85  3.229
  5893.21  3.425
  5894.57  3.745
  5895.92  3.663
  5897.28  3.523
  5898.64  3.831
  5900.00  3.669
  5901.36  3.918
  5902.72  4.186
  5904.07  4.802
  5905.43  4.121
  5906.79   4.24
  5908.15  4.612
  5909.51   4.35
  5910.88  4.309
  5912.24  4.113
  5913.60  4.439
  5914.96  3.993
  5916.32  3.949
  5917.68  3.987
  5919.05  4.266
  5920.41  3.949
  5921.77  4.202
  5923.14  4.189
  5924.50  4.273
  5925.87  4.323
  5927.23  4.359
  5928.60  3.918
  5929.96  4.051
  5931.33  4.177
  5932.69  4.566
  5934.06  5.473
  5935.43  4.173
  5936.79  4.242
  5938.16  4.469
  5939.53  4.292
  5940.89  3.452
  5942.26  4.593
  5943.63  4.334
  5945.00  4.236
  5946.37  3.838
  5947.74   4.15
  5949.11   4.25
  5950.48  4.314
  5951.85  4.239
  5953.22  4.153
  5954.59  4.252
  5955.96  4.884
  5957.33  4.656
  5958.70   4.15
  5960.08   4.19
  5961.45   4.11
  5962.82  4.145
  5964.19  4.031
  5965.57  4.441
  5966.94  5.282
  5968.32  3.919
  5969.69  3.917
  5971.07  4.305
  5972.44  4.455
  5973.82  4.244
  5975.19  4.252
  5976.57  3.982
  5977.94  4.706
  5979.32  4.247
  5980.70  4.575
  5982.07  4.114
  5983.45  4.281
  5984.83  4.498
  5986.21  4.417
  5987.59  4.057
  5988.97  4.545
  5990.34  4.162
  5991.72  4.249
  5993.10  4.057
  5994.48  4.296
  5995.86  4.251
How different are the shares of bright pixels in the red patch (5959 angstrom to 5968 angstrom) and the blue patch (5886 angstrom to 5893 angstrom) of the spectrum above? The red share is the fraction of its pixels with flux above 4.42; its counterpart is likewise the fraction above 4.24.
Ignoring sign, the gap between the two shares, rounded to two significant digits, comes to 0.33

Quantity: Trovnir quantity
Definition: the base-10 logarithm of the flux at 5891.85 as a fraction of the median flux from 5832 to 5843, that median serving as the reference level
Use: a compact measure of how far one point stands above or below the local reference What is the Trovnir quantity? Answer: -0.13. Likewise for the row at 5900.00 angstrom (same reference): -0.07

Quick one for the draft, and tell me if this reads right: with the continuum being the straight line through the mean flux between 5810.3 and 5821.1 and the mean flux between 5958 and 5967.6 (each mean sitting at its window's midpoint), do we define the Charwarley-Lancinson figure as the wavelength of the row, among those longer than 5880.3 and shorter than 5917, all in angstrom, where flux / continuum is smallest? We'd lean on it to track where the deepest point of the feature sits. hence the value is 5891.85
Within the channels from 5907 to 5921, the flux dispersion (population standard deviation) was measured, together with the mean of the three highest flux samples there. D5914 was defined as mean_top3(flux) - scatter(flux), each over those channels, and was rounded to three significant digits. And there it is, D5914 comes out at 4.25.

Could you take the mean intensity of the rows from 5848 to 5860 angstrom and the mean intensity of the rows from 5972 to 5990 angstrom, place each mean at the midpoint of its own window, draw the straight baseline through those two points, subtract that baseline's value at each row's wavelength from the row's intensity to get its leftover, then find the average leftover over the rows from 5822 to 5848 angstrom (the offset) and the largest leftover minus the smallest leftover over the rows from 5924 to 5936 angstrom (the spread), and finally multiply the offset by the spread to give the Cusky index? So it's 0.4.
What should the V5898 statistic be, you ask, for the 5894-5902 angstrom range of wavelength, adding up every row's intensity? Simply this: 22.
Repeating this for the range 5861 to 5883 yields 70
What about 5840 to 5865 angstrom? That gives 79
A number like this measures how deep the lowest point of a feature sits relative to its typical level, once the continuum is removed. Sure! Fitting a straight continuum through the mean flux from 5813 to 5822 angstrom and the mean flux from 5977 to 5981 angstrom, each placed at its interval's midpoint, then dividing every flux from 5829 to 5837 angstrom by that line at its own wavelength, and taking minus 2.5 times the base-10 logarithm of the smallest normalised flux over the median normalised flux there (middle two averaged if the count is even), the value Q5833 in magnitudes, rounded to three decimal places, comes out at 0.102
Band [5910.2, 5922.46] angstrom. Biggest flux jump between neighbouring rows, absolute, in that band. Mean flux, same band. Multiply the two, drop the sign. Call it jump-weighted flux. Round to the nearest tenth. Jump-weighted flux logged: 1.8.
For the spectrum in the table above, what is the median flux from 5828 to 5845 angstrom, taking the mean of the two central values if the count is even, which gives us 4.415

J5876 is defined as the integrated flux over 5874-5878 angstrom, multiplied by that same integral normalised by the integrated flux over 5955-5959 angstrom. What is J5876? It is 15.8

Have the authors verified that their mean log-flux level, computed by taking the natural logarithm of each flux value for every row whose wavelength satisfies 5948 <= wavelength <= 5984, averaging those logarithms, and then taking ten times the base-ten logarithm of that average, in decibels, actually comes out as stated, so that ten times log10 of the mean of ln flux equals 1.640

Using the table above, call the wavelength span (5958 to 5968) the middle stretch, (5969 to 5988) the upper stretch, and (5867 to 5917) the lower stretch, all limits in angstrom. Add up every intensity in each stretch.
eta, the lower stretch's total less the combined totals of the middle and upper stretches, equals 60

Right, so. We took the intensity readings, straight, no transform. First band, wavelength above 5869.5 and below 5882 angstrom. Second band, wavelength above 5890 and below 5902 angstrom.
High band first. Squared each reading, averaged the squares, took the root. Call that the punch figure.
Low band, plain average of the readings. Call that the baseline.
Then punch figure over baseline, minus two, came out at -1.16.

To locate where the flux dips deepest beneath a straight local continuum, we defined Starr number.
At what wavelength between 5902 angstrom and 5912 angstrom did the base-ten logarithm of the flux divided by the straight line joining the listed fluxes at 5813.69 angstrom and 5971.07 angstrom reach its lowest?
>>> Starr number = 5905.43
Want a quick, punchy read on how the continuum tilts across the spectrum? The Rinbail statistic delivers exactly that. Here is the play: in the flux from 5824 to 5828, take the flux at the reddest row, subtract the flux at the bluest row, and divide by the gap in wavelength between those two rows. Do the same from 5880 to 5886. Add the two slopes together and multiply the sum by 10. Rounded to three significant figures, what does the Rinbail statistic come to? 1.90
